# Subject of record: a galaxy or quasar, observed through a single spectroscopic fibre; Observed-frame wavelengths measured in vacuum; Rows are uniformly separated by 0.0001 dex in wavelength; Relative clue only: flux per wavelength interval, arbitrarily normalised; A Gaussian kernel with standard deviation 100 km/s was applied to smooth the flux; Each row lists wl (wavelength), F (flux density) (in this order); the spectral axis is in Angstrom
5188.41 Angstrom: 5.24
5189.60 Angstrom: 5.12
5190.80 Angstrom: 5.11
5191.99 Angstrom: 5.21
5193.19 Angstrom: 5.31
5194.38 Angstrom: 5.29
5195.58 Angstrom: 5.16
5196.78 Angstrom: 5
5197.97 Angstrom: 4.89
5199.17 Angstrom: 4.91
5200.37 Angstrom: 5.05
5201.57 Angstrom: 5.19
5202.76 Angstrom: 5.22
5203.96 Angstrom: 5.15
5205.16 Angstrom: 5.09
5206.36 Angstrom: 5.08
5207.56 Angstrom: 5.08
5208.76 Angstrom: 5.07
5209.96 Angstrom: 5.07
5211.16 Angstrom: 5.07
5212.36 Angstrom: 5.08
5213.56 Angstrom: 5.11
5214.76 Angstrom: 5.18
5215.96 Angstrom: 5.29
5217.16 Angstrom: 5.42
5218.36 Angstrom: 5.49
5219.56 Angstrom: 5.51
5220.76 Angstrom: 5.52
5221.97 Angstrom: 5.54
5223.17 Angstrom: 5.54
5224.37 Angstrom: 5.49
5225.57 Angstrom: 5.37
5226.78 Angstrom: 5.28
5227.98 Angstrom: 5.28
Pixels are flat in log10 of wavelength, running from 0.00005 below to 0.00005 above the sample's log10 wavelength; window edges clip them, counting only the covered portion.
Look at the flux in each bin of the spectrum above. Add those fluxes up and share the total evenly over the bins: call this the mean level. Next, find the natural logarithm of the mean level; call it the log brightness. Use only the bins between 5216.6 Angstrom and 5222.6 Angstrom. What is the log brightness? 1.70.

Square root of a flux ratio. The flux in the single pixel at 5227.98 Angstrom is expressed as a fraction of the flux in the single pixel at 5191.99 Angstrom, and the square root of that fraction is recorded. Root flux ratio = 1.01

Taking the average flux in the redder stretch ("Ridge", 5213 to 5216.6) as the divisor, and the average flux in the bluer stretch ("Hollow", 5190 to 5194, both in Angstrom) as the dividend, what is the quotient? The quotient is 1.00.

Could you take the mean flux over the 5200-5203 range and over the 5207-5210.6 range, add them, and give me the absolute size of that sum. 10.2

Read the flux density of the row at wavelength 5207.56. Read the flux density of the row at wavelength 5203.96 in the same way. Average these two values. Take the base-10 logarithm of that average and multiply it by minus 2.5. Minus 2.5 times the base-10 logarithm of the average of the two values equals -1.77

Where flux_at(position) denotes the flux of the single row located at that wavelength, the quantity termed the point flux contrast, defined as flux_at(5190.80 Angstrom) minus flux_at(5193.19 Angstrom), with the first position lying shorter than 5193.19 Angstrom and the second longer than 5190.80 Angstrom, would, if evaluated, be -0.20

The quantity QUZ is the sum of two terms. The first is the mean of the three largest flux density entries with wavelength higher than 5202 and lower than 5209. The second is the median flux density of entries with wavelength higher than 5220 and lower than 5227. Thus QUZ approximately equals 10.7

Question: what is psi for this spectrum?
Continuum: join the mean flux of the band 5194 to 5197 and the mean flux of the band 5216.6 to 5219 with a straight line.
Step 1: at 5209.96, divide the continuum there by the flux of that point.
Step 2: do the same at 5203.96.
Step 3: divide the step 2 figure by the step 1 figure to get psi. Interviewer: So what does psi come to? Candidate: 0.97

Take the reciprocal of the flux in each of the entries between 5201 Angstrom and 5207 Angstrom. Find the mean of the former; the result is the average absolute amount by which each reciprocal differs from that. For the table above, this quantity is 0.002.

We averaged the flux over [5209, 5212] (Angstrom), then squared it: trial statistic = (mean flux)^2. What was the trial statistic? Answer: 25.7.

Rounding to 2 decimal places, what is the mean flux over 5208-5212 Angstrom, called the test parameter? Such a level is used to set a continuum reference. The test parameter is 5.07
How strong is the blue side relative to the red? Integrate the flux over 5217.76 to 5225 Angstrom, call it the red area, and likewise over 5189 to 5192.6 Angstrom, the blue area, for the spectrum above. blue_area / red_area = 0.46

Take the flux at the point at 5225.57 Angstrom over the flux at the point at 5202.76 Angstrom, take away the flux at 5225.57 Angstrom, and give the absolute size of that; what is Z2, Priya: 4.34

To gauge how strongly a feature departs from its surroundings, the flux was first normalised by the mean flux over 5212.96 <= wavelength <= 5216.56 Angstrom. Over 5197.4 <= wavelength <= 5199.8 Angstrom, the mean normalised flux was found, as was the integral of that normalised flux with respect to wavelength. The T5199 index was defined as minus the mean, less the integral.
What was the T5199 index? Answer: -3.20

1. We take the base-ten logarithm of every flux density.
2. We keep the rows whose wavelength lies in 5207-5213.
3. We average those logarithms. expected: 0.705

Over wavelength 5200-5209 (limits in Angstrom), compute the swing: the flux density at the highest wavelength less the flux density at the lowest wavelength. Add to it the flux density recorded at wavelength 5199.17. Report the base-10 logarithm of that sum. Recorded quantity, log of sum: 0.693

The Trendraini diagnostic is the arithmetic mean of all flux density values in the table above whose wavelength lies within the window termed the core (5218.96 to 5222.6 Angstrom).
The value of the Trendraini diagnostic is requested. 5.52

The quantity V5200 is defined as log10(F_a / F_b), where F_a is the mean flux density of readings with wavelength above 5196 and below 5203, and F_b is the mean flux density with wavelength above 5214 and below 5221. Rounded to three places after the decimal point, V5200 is -0.030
